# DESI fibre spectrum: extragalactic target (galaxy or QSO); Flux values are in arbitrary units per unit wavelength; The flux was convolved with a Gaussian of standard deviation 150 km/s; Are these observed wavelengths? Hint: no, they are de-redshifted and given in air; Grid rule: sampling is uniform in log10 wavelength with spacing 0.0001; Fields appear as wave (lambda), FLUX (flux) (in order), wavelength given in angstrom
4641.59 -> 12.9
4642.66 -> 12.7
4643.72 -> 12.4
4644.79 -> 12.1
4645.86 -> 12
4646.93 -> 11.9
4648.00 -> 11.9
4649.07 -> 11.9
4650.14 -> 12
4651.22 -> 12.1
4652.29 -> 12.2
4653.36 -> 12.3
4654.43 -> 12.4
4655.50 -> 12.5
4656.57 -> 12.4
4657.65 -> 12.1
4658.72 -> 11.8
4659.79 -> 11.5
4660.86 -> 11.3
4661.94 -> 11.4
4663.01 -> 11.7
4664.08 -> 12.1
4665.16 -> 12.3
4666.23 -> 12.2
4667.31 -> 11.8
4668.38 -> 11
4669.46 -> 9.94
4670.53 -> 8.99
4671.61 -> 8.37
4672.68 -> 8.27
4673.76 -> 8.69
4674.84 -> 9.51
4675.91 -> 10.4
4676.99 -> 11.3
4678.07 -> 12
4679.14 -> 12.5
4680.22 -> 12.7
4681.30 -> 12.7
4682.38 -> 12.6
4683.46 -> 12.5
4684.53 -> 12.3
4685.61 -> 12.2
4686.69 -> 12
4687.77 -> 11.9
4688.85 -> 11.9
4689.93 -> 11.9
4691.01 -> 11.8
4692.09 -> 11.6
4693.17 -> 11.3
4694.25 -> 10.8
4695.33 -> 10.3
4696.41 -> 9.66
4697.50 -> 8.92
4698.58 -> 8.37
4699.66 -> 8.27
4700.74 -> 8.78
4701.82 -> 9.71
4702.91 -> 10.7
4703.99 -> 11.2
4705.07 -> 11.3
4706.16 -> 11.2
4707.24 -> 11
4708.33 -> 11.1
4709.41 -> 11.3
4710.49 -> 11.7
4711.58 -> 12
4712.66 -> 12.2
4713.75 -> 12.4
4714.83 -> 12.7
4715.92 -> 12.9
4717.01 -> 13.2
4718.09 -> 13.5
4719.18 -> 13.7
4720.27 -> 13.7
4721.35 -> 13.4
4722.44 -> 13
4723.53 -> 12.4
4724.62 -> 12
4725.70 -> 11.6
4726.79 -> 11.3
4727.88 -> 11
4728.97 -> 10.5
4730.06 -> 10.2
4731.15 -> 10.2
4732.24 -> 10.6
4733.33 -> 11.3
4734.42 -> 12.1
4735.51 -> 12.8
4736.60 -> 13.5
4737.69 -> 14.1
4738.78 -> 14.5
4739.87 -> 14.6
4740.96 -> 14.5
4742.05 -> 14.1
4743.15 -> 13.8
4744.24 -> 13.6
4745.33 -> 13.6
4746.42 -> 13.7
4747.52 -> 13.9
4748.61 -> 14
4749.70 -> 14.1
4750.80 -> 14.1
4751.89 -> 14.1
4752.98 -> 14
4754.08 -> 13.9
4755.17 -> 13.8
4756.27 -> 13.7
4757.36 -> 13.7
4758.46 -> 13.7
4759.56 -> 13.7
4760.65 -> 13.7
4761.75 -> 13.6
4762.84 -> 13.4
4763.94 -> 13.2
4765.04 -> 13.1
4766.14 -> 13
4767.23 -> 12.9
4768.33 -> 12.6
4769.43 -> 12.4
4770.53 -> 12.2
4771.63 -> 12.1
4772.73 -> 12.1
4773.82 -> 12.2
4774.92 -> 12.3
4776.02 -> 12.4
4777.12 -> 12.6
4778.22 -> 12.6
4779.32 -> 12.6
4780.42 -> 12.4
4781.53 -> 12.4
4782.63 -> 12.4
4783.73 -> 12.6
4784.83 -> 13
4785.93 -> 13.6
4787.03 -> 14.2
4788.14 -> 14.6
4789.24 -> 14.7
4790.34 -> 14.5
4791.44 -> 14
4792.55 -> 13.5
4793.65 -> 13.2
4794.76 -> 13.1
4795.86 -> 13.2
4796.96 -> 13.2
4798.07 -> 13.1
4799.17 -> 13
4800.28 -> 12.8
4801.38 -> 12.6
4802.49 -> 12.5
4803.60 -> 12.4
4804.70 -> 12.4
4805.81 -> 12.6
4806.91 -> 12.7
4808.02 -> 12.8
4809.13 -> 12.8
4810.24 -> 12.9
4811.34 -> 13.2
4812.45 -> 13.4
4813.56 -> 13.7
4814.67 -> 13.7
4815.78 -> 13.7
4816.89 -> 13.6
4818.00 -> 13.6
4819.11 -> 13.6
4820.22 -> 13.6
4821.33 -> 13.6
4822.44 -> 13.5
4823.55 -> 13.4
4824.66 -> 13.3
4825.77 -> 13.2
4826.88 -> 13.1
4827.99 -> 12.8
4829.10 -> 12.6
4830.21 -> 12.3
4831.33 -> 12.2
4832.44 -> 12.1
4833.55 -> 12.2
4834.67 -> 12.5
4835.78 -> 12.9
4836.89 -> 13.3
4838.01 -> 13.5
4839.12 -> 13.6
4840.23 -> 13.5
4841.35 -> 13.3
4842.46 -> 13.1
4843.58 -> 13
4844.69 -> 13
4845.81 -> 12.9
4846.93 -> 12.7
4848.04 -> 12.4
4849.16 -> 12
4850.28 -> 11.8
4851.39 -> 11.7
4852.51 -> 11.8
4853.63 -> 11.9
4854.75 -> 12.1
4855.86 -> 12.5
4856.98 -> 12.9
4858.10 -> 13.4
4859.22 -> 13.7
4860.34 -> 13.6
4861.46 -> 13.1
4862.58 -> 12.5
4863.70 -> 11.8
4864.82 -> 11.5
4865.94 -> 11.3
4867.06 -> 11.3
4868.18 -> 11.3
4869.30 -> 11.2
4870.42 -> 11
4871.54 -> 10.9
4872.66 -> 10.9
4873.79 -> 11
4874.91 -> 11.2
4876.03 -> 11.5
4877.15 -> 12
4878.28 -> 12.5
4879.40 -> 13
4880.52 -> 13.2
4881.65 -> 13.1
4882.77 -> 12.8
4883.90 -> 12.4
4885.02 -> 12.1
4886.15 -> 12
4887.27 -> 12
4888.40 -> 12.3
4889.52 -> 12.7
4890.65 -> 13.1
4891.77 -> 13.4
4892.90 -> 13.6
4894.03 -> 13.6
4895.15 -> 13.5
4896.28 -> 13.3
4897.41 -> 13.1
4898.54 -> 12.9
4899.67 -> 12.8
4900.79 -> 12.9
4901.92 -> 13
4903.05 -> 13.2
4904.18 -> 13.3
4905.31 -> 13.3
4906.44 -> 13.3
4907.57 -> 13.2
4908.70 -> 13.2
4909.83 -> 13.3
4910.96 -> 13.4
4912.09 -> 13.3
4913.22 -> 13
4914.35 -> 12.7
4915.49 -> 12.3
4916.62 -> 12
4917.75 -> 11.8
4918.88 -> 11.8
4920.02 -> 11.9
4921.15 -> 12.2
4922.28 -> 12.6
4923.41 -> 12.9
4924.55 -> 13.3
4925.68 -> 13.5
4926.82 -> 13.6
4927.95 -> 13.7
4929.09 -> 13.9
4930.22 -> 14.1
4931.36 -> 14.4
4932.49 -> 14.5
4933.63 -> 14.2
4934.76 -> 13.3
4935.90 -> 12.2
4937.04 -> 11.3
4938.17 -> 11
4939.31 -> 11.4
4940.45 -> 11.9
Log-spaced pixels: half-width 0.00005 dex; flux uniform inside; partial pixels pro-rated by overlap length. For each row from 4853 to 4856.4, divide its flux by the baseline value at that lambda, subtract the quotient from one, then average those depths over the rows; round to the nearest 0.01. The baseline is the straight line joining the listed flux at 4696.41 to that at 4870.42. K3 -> -0.12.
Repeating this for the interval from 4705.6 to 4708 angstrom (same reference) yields -0.14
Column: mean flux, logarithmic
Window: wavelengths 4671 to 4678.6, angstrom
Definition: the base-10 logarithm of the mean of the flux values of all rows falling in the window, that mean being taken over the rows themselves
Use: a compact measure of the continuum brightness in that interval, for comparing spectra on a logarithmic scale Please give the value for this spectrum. 0.99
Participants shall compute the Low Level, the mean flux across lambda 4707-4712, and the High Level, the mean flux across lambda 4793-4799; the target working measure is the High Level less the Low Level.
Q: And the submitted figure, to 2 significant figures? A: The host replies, 1.7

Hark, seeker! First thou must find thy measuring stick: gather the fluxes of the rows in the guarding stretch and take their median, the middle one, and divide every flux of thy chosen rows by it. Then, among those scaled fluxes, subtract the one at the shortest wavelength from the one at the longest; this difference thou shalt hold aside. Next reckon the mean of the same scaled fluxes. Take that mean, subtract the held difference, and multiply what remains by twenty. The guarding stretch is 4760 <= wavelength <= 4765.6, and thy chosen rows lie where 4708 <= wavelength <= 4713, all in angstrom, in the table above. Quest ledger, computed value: 15.8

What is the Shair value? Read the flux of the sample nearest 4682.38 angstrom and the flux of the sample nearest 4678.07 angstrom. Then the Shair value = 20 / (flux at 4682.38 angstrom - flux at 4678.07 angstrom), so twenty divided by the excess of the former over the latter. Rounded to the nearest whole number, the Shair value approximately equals 33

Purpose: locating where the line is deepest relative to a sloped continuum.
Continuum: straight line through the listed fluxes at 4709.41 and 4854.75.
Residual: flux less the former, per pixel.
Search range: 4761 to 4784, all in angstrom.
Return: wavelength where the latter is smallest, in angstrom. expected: 4772.73 angstrom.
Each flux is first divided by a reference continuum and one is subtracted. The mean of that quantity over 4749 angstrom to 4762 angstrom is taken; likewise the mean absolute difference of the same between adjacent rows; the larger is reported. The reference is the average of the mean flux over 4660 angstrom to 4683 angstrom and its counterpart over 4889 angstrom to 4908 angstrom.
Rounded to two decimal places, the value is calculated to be 0.14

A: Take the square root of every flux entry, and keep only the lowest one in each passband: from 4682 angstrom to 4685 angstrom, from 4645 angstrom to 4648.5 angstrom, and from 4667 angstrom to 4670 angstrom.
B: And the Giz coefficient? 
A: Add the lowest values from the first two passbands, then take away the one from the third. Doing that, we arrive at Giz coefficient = 3.80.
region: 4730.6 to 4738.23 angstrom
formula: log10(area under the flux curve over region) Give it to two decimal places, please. 1.96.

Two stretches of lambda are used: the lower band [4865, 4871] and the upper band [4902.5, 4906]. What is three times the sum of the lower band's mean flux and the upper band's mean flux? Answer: 73.5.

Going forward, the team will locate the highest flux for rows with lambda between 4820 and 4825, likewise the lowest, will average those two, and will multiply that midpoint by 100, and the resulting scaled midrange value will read 1345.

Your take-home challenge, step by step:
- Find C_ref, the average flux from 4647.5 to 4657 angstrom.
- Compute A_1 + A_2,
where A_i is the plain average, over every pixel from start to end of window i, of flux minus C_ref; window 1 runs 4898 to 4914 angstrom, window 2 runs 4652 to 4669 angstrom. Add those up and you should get 0.7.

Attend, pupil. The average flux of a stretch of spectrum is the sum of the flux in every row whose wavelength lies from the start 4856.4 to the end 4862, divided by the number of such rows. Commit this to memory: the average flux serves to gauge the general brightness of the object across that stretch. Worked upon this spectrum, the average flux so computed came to 13.3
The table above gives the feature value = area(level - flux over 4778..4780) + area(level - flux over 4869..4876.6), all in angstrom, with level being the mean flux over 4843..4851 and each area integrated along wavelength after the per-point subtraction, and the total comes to 11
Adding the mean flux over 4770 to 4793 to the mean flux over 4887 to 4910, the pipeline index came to 26.1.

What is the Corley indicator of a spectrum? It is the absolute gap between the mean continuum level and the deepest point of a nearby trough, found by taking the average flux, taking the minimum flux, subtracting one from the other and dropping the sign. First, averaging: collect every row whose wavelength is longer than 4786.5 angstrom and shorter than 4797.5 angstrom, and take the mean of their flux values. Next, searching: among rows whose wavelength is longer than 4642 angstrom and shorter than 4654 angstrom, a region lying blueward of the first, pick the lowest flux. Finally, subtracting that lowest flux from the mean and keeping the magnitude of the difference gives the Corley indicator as 1.9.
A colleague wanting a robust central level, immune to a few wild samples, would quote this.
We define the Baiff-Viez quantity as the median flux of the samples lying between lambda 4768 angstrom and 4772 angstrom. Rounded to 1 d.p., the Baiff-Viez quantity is 12.3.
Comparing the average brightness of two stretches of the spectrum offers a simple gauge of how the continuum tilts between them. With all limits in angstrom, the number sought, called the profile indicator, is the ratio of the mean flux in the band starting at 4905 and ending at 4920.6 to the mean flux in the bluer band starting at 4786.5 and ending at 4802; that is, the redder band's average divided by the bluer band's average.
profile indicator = 0.94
